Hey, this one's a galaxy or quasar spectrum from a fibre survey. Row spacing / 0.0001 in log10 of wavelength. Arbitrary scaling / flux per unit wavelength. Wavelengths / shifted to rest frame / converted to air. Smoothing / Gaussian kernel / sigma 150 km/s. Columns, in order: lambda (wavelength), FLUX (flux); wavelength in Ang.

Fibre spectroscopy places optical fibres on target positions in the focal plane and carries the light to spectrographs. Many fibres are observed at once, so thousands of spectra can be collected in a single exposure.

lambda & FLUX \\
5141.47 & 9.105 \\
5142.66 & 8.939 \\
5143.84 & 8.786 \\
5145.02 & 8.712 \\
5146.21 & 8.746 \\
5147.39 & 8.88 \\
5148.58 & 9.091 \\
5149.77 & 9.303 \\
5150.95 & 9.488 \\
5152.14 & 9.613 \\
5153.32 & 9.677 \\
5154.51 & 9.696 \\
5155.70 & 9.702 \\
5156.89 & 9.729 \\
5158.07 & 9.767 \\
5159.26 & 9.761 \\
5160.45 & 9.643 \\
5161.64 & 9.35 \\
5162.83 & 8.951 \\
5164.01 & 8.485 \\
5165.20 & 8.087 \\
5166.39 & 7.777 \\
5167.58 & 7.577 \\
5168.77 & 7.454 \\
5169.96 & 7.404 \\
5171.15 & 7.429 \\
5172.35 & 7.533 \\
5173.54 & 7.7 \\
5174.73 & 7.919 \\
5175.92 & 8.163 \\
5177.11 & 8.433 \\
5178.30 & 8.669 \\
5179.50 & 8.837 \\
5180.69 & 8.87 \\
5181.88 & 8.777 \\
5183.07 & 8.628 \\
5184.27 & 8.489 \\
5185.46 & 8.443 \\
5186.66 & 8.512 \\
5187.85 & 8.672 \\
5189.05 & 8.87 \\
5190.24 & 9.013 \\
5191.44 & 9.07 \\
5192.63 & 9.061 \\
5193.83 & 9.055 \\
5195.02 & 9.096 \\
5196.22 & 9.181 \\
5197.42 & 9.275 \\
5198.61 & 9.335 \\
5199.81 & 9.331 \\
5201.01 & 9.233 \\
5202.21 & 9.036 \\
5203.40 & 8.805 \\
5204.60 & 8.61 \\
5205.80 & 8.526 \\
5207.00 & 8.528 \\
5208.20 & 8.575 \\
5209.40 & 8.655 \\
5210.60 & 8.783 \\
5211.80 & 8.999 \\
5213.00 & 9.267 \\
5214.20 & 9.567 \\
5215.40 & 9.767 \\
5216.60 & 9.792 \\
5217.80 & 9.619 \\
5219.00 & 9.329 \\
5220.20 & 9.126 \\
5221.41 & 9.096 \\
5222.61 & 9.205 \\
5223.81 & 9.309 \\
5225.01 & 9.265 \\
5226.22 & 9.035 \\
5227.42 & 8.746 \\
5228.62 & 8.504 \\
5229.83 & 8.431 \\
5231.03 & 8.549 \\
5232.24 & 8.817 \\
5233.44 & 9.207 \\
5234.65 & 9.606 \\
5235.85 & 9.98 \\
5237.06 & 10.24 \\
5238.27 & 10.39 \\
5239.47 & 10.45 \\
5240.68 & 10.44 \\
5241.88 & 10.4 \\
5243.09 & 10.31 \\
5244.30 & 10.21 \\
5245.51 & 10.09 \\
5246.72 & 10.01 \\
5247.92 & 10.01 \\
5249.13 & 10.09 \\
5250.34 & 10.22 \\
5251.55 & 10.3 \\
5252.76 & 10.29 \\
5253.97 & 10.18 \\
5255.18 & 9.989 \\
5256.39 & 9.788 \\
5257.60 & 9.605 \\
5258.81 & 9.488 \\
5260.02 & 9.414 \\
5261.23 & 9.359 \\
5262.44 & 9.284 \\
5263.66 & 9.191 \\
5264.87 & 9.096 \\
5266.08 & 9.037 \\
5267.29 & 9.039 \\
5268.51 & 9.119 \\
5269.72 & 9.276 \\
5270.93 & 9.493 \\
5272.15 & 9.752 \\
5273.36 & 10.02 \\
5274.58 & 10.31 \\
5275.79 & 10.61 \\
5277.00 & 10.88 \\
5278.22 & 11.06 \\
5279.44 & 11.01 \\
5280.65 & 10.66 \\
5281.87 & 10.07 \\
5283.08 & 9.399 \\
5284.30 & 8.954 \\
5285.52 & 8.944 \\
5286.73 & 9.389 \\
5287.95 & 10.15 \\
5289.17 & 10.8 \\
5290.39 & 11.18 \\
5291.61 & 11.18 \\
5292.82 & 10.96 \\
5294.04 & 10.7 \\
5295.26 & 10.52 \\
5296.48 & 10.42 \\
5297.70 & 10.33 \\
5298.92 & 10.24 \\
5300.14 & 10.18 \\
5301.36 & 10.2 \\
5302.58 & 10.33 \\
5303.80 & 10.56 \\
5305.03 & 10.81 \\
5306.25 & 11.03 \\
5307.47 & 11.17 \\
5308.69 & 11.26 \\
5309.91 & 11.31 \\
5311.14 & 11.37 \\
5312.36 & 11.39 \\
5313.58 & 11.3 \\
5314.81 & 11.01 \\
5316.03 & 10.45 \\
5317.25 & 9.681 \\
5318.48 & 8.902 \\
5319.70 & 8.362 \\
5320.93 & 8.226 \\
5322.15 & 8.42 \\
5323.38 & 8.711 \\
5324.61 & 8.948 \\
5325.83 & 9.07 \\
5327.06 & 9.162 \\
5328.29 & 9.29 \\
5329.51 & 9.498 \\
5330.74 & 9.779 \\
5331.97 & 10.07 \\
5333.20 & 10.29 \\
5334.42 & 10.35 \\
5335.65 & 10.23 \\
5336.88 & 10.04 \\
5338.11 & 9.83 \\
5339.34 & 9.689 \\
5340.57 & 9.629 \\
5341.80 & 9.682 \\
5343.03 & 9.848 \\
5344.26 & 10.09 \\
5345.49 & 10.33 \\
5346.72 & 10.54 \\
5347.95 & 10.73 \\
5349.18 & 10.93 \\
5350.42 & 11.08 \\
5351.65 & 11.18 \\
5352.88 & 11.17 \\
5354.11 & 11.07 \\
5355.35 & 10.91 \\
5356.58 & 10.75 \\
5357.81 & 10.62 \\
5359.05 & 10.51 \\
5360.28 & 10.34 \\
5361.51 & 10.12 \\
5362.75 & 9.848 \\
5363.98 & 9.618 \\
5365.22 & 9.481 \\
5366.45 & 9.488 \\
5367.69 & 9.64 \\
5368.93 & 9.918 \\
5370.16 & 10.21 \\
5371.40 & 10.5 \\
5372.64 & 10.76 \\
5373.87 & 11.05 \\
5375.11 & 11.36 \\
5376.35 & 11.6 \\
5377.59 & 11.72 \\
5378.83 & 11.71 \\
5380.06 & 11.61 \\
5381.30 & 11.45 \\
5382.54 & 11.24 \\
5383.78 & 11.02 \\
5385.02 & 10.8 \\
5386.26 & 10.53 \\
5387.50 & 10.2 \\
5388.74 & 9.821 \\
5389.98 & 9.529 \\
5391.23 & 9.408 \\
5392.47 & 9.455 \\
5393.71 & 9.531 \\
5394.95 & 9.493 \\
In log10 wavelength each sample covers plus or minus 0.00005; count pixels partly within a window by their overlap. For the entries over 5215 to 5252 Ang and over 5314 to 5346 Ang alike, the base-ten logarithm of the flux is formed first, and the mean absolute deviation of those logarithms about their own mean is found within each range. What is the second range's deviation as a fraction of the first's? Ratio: 1.0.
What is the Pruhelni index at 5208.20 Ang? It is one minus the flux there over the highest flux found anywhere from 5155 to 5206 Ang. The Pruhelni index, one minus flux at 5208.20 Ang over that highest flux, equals 0.12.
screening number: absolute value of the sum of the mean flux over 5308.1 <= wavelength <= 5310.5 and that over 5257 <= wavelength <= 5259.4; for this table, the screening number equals 20.8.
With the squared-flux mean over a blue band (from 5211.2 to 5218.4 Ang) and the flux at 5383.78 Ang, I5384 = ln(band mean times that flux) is 6.9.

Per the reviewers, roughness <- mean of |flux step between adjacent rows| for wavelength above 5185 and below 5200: 0.077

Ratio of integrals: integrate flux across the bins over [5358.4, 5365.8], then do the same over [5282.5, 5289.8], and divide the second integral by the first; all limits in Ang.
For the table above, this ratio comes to 0.95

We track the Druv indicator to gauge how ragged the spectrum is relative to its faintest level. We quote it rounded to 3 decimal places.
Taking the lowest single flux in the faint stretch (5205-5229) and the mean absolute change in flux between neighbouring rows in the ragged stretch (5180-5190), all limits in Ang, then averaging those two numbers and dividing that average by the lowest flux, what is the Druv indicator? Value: 0.507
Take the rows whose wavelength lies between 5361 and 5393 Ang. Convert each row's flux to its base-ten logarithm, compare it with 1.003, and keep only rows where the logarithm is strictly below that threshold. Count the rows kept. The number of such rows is 10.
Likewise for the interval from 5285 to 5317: 2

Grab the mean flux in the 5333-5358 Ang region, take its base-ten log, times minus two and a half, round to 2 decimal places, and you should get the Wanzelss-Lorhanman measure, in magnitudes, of -2.55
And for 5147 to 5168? -2.40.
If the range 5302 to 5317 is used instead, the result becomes -2.60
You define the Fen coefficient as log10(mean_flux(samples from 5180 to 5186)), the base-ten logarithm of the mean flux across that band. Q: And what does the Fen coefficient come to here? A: 0.94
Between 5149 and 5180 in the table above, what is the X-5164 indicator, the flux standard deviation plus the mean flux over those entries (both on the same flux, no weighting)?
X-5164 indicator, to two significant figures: 9.6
